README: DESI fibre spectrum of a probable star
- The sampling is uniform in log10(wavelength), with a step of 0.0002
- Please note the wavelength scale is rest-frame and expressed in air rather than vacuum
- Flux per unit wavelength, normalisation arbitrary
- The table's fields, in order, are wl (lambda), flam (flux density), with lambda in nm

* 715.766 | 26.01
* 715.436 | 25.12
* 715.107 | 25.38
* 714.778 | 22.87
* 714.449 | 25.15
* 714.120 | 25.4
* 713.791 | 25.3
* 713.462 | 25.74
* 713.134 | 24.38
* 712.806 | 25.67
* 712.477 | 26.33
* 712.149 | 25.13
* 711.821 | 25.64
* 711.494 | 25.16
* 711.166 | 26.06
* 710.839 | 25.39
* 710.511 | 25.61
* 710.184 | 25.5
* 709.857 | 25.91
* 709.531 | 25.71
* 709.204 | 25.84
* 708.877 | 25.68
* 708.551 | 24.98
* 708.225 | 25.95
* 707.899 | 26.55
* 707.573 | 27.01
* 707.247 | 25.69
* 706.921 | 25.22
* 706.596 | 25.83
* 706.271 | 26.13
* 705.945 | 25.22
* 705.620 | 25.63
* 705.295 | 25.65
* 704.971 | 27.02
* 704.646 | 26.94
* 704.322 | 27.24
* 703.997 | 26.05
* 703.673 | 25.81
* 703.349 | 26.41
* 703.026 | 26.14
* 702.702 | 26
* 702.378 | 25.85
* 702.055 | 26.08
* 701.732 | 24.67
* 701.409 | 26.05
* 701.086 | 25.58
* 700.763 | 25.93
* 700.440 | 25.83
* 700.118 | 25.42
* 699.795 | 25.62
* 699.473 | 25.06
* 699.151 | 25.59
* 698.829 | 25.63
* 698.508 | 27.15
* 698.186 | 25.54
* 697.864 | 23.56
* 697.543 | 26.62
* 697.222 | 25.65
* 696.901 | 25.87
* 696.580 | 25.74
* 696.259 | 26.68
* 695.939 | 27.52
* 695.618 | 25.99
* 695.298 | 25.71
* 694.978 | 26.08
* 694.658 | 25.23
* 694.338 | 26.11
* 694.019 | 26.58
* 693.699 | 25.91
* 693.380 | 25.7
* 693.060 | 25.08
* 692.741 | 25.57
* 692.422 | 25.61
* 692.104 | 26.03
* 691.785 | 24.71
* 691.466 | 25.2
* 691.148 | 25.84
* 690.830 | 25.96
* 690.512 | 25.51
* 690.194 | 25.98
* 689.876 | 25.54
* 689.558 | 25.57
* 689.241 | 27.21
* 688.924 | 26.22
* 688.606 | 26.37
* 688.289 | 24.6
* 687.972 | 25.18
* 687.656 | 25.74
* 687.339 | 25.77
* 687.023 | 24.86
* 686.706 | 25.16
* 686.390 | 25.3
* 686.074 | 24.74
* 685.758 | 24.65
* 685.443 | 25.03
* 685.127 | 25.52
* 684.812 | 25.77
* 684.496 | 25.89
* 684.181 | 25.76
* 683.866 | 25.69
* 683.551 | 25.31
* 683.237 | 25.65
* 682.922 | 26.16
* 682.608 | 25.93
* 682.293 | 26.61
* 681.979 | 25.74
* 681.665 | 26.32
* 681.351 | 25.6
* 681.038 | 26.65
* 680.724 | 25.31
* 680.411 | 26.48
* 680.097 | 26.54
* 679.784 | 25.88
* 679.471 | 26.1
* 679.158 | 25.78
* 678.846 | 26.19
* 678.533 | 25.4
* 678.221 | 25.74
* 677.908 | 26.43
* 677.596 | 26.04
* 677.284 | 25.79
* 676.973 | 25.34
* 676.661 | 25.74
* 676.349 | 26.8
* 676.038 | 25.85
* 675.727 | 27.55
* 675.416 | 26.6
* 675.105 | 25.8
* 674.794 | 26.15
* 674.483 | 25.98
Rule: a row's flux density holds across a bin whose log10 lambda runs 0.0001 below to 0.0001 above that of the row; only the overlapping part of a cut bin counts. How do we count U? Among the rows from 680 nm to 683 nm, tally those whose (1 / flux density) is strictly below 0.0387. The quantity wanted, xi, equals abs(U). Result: 7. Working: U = 7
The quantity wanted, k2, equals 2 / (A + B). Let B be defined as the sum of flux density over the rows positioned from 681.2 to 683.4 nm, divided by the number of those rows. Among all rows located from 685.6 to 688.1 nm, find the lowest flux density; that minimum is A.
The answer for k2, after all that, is 0.0395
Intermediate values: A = 24.65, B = 26.0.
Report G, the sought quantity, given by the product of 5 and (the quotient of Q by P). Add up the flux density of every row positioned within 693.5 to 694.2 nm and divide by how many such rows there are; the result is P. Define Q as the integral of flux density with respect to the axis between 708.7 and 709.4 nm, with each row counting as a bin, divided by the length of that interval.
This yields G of 4.90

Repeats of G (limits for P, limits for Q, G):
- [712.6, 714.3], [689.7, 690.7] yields 5.07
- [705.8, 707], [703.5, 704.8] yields 5.18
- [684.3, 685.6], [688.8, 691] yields 5.09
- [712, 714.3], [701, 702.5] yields 5.05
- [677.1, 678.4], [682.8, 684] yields 4.94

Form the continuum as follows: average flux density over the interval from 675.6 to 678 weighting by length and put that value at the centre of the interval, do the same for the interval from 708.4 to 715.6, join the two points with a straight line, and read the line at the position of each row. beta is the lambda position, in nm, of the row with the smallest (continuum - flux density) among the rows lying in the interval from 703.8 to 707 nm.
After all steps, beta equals 704.322 nm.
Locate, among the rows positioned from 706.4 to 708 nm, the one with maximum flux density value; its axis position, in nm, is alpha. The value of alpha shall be 707.573 nm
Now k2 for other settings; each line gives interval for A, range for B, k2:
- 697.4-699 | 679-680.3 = 0.0403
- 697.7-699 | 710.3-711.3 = 0.0406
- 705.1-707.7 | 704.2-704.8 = 0.0382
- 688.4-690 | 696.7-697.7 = 0.0388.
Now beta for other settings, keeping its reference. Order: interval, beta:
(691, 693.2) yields 692.104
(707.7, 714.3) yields 707.899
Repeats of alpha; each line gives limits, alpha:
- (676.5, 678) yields 677.908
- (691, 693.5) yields 692.104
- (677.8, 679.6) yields 677.908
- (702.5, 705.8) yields 704.322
